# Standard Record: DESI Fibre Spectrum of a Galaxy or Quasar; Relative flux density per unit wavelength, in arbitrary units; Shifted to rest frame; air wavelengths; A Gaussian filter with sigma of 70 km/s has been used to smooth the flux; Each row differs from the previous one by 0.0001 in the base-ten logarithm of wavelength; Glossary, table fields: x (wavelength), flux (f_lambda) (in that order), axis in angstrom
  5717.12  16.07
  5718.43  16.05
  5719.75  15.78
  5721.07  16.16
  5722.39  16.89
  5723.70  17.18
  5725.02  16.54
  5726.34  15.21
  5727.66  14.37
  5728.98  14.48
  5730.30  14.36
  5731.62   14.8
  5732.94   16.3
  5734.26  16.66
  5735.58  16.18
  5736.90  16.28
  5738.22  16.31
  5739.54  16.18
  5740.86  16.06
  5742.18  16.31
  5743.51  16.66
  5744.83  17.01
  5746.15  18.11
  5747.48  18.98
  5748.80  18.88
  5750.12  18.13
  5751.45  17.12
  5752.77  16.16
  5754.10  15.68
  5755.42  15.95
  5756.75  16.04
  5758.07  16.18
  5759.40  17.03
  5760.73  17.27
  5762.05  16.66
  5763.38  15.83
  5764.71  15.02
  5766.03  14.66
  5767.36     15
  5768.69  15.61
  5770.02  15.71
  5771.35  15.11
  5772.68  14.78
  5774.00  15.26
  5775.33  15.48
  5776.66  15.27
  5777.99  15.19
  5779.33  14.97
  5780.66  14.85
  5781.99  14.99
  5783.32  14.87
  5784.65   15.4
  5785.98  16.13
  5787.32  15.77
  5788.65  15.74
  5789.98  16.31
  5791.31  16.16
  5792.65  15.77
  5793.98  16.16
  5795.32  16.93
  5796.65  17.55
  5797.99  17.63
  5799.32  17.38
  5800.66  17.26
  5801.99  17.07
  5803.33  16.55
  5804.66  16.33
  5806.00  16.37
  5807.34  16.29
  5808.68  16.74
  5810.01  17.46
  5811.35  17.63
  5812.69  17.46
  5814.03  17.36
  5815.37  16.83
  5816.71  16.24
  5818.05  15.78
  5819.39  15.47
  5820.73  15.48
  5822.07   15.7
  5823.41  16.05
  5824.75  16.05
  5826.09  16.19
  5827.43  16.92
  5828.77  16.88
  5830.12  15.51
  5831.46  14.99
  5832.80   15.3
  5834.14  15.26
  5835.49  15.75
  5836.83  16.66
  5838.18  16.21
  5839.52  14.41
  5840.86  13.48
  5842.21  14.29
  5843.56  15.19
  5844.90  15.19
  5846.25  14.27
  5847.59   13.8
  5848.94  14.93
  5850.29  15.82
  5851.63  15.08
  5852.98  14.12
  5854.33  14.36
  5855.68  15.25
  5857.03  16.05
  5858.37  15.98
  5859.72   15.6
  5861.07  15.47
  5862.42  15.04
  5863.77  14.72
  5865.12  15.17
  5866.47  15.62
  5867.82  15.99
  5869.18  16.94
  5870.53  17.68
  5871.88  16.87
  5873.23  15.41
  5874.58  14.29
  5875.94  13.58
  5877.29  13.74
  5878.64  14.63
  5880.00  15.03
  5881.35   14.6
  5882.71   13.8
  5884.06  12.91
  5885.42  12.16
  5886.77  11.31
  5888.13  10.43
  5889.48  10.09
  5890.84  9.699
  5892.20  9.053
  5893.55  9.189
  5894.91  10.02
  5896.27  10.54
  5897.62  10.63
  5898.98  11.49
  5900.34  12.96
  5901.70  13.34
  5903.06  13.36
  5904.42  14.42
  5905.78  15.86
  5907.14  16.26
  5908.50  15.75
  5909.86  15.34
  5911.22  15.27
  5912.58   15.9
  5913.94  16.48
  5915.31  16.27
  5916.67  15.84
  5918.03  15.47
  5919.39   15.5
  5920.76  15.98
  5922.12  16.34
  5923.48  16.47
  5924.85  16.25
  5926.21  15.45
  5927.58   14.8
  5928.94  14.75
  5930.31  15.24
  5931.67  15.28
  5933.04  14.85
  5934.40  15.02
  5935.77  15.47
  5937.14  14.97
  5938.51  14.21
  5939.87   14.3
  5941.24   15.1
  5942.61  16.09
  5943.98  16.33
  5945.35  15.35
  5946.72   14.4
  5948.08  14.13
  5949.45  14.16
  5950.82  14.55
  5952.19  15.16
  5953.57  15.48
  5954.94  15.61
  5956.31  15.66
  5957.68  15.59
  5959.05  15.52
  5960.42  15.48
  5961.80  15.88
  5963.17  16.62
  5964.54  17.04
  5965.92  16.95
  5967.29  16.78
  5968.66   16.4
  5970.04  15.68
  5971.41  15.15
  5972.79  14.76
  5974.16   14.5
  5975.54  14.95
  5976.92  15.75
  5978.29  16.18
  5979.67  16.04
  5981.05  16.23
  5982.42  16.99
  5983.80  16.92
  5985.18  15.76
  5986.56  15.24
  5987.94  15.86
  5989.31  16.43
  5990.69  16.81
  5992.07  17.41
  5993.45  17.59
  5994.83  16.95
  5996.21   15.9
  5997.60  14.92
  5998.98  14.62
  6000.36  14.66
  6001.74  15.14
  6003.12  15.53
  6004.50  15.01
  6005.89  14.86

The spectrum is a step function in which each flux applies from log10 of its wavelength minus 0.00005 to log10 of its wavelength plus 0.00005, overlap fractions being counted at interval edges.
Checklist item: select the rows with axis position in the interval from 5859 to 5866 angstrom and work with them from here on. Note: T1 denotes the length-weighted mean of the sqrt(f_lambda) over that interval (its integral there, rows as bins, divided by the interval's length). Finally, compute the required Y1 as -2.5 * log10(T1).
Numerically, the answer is -1.48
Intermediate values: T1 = 3.90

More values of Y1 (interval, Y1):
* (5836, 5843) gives -1.47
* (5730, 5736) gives -1.50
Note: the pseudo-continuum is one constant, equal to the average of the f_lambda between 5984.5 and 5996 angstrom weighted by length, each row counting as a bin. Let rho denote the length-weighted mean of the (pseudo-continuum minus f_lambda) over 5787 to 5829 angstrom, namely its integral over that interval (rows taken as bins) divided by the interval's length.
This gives -0.06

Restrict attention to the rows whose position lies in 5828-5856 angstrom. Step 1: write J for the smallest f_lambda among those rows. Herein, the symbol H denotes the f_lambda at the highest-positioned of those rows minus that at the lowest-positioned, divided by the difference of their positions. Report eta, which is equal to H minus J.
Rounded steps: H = -0.06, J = 13.48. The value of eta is -13.5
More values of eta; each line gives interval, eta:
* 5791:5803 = -15.7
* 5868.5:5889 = -10.8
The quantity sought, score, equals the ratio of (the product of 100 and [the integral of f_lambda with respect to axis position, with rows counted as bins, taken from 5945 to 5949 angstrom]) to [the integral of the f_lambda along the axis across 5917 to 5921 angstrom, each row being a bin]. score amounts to 93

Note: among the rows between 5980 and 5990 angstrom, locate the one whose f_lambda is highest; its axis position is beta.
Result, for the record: 5982.42 angstrom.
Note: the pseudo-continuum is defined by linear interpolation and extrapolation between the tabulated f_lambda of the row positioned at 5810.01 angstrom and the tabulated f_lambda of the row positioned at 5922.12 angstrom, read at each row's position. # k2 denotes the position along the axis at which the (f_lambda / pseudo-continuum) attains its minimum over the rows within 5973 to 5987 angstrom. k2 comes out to 5974.16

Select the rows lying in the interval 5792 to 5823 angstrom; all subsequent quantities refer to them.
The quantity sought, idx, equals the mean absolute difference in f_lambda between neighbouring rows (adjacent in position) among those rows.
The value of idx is 0.32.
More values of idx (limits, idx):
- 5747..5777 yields 0.47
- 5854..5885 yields 0.62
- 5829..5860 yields 0.67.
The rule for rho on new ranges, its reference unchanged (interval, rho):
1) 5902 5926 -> 0.84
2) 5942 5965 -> 1.03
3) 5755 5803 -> 0.57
